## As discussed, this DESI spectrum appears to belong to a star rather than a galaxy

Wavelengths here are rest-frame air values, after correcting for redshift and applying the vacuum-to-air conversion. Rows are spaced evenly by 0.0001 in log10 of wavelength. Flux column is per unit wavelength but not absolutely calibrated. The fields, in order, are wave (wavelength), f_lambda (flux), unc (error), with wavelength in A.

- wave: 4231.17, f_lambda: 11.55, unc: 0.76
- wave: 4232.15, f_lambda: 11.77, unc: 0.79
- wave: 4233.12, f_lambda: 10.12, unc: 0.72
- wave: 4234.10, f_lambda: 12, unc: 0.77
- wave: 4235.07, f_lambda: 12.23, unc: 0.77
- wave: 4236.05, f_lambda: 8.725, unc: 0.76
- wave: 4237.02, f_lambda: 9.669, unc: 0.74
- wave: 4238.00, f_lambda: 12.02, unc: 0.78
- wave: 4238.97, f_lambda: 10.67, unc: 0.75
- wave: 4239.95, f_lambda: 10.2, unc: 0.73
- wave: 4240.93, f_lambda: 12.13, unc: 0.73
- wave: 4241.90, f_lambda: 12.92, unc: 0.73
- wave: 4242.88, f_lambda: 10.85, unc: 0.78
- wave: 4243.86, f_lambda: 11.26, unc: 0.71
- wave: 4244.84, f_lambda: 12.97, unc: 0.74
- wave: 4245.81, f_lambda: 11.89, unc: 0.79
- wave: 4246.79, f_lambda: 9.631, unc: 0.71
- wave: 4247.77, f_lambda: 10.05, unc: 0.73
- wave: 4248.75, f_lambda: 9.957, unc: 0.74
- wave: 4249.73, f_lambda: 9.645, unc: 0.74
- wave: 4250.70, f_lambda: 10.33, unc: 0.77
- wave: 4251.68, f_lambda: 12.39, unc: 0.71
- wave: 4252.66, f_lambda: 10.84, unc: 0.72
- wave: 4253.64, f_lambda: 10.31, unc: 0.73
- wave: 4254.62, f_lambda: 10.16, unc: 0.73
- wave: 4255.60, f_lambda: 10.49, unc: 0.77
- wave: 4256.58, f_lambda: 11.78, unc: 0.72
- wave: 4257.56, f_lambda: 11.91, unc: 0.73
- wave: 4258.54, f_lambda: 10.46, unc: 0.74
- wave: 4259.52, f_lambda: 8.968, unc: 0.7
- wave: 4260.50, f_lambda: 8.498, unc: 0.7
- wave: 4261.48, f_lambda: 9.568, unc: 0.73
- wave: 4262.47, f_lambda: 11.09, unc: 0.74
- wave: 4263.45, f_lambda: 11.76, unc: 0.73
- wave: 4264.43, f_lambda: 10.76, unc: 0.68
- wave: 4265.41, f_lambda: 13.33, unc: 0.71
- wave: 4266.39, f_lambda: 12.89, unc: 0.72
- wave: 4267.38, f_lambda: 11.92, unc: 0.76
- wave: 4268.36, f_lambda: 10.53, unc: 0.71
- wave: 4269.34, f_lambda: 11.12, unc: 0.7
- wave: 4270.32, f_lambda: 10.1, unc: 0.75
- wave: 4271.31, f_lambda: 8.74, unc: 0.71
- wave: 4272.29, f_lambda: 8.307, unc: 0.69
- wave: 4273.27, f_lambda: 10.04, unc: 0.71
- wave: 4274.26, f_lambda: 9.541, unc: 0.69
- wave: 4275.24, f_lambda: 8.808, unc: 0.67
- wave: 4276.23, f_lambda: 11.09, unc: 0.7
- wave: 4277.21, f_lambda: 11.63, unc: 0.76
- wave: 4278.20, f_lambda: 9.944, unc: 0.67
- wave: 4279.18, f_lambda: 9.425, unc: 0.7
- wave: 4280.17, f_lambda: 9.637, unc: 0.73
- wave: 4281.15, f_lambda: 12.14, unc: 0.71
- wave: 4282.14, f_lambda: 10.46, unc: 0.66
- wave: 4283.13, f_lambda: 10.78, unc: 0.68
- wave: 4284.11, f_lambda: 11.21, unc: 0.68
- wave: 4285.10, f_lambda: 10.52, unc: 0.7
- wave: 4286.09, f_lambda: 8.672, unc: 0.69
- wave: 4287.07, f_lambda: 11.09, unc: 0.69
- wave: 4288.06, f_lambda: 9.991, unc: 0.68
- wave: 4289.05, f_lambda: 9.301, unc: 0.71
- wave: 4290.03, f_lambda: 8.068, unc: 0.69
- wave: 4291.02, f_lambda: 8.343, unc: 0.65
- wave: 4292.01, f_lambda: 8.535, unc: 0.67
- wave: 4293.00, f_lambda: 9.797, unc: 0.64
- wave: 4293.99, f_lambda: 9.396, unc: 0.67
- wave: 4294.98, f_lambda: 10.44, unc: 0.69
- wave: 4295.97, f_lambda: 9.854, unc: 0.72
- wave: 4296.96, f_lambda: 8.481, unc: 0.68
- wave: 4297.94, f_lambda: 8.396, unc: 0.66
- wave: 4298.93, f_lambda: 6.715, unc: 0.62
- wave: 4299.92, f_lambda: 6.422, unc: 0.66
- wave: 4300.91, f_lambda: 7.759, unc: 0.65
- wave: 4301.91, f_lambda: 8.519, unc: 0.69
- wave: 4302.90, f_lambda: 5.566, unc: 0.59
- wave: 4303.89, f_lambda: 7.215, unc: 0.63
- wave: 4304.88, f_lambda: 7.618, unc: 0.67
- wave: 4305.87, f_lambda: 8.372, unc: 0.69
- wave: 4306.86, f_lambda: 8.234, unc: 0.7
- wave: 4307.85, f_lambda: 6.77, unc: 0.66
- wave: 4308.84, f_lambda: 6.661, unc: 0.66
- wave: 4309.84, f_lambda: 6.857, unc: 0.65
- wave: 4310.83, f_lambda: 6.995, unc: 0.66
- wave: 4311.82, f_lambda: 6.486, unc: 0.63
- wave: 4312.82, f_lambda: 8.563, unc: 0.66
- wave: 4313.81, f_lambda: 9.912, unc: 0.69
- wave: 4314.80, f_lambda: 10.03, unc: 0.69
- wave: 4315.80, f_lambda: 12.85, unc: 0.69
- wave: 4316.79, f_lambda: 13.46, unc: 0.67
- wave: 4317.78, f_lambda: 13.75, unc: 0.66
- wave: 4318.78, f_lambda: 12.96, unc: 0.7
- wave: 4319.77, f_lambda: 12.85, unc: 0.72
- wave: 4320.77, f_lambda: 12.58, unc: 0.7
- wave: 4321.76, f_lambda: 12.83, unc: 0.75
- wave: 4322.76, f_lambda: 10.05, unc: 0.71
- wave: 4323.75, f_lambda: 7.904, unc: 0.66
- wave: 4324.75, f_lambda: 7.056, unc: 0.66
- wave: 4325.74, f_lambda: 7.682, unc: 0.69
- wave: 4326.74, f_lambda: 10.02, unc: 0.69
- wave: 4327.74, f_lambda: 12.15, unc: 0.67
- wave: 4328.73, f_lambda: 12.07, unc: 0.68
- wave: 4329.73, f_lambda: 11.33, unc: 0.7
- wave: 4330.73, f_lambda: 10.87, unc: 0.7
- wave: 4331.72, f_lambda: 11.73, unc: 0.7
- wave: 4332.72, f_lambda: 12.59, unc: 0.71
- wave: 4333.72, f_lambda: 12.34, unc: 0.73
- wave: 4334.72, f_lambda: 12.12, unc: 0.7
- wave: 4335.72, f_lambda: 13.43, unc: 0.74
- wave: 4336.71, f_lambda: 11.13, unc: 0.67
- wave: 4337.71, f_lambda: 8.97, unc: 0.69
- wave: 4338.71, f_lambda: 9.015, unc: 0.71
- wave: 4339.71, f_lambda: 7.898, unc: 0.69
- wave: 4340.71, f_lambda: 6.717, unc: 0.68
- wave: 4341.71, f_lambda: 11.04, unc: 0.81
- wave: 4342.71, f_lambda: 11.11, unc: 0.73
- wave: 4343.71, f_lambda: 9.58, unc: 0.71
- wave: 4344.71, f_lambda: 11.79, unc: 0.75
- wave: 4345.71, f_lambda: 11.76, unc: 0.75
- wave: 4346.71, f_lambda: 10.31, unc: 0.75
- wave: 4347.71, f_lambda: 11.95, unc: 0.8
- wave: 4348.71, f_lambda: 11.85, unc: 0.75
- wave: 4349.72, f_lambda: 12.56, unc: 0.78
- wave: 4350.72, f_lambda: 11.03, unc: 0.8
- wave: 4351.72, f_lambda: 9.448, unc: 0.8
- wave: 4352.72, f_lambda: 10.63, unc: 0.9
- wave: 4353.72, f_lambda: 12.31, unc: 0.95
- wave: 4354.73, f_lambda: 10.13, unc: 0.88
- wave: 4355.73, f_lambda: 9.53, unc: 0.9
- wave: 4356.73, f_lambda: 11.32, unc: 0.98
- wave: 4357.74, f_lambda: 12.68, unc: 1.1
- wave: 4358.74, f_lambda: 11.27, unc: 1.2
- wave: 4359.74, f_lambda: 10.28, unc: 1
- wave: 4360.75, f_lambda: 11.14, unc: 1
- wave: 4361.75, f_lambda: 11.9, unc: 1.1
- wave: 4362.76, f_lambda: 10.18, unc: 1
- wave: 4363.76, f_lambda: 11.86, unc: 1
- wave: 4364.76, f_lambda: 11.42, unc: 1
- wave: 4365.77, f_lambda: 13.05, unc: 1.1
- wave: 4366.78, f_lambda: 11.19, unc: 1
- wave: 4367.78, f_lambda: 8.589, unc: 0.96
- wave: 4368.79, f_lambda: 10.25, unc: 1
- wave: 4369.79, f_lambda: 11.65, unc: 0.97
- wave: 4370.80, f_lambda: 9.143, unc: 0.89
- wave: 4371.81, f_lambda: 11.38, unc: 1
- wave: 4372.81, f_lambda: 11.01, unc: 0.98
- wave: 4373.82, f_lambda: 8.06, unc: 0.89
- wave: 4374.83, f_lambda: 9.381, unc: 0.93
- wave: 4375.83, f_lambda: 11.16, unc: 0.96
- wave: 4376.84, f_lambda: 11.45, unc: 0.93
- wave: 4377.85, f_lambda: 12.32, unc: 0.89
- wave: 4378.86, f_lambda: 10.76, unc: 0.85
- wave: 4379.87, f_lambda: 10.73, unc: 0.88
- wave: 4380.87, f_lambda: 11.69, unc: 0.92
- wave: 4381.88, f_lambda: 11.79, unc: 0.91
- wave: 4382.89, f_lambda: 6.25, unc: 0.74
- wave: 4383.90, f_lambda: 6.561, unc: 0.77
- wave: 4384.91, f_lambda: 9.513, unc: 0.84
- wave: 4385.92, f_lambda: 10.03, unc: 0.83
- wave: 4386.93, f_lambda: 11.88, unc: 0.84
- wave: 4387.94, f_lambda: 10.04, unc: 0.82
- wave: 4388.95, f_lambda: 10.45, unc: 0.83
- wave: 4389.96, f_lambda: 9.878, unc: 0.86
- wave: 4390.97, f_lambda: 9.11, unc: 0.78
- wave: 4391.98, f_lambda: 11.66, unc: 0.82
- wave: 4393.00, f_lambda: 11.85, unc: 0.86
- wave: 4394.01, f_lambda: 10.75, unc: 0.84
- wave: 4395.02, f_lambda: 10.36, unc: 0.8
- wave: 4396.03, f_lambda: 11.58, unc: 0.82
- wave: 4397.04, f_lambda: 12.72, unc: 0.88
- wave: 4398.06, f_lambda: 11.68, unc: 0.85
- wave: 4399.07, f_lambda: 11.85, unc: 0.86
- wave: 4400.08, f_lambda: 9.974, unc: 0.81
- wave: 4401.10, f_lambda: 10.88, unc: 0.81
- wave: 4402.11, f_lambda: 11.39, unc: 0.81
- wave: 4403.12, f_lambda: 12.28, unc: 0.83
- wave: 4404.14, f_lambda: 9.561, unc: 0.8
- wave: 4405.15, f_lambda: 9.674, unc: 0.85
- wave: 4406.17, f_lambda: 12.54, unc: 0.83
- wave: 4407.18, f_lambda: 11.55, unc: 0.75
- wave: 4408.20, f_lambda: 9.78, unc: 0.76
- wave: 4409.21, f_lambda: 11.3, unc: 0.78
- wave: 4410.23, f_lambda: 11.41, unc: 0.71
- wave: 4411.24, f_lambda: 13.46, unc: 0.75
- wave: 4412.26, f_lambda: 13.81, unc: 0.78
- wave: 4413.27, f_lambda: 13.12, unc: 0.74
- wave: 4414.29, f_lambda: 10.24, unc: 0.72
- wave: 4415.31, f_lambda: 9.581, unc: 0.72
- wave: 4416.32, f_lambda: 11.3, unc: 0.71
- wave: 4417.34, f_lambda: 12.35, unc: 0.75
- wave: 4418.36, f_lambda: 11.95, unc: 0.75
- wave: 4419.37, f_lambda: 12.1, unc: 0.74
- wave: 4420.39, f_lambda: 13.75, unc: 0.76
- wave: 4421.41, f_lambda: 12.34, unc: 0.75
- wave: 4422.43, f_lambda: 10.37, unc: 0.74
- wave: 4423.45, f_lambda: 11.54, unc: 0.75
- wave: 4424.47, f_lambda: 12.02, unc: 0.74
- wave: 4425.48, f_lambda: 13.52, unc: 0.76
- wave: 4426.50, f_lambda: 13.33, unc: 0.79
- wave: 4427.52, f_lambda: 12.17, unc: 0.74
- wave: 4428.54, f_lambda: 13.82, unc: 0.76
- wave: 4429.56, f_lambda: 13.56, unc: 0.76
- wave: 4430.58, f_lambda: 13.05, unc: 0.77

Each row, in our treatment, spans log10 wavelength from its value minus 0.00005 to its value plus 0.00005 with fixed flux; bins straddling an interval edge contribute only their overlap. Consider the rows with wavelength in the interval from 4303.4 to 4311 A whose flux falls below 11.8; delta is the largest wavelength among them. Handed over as 4310.83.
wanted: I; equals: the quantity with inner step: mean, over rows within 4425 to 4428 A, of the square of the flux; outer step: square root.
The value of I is 13.0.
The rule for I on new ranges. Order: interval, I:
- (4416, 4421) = 12.3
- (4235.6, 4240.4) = 10.3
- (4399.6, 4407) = 11.0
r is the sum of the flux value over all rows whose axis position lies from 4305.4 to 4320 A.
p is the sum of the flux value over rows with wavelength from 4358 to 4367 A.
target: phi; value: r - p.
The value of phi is 42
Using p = 102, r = 145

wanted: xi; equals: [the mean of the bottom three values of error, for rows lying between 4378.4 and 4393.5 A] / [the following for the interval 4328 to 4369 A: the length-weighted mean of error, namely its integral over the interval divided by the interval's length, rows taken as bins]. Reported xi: 0.91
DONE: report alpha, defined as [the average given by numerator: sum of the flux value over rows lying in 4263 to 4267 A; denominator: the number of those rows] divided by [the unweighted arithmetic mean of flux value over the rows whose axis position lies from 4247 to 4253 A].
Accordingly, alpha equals 1.16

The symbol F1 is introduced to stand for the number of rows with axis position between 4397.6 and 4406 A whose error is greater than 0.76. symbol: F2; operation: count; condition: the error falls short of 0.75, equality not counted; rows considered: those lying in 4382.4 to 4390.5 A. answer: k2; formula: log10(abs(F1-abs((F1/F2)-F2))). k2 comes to 0.0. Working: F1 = 8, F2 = 1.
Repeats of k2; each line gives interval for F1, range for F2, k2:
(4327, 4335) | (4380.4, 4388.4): 0.0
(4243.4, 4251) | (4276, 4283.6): 0.7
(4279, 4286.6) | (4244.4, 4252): 0.8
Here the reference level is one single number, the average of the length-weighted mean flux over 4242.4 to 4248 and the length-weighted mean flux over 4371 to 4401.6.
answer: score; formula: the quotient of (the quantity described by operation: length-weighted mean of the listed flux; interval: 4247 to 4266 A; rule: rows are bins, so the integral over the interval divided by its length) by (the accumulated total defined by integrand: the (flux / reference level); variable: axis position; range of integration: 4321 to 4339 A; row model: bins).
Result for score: 0.59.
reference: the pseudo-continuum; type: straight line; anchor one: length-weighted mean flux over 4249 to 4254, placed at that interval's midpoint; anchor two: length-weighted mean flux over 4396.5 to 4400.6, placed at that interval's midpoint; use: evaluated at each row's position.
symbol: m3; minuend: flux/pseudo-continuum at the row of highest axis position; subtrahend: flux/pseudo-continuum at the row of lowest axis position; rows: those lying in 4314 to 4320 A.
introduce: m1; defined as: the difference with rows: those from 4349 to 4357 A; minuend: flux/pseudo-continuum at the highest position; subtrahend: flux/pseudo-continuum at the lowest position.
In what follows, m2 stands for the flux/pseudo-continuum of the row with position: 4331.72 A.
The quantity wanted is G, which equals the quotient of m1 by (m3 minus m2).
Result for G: 0.14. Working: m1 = -0.11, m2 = 1.05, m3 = 0.3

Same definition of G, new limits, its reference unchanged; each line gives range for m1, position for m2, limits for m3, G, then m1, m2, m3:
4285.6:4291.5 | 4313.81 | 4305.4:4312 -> 0.03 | -0.03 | 0.90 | -0.2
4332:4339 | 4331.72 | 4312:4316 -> 0.49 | -0.32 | 1.05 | 0.4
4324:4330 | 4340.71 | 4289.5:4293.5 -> -0.86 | 0.38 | 0.60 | 0.2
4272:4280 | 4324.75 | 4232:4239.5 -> -0.13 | 0.10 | 0.64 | -0.1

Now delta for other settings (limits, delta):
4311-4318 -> 4314.80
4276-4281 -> 4280.17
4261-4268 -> 4264.43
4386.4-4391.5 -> 4390.97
